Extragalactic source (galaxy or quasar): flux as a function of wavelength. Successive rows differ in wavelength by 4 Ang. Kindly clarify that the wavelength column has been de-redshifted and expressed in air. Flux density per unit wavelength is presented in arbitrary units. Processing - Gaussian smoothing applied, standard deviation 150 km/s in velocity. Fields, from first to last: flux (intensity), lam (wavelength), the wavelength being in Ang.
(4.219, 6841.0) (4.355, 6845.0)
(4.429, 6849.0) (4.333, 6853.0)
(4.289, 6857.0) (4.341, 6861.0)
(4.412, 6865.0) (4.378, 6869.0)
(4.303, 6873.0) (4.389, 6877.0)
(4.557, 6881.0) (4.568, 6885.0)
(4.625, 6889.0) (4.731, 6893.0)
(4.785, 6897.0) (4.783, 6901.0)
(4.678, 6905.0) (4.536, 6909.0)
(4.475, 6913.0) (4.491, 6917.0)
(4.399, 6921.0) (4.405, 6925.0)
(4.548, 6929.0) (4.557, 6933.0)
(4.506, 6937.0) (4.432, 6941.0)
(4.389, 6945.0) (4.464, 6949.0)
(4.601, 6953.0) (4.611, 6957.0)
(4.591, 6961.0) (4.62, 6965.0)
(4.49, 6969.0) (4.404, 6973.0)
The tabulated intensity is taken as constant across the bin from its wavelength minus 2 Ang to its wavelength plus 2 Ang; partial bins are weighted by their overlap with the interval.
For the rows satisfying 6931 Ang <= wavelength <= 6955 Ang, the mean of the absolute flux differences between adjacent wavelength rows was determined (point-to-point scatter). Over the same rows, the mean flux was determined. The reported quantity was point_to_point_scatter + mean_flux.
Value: 4.57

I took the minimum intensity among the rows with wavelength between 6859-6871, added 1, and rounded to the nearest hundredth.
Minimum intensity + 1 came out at 5.34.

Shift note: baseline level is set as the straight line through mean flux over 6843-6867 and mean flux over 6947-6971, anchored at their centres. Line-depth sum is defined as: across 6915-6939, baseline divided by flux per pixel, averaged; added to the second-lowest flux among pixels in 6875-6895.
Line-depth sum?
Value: 5.56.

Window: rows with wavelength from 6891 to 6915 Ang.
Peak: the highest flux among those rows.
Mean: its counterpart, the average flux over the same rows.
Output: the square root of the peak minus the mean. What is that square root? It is 0.35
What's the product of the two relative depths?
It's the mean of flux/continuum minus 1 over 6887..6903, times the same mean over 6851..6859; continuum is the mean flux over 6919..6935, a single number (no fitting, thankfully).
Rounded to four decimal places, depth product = -0.0021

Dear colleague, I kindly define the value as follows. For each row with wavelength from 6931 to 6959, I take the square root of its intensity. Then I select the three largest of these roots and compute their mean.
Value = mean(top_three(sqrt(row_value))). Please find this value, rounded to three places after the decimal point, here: 2.142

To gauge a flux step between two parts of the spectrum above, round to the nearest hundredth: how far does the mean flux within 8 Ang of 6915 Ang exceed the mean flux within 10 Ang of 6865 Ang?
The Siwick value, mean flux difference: 0.13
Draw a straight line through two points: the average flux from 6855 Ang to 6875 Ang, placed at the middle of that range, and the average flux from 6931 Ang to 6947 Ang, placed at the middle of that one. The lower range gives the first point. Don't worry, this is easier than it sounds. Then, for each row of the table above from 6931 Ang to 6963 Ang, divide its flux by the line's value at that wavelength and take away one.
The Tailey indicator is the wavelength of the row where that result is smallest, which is 6945.0 Ang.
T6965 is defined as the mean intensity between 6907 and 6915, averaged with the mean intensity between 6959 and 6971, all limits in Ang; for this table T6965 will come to 4.54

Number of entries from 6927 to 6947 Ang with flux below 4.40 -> 1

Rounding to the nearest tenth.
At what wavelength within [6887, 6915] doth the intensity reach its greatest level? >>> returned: 6897.0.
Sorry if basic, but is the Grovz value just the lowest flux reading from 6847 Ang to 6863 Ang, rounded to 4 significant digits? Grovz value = 4.289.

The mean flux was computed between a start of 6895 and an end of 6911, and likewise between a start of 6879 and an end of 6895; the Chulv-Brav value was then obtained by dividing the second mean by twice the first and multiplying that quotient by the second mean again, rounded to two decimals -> 2.27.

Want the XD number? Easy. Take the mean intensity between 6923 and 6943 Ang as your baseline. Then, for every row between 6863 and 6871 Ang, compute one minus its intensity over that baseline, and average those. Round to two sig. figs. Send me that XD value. 0.021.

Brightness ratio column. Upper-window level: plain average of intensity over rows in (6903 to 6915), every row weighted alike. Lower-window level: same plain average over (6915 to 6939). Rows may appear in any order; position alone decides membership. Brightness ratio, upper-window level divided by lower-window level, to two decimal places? 1.02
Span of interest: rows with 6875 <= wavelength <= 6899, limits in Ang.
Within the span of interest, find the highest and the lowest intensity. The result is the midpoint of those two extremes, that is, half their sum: 4.59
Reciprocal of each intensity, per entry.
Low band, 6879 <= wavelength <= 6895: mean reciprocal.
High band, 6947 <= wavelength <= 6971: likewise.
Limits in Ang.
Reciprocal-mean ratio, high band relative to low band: 1.013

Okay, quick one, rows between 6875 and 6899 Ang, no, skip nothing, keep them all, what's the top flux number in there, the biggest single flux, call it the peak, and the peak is 4.785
